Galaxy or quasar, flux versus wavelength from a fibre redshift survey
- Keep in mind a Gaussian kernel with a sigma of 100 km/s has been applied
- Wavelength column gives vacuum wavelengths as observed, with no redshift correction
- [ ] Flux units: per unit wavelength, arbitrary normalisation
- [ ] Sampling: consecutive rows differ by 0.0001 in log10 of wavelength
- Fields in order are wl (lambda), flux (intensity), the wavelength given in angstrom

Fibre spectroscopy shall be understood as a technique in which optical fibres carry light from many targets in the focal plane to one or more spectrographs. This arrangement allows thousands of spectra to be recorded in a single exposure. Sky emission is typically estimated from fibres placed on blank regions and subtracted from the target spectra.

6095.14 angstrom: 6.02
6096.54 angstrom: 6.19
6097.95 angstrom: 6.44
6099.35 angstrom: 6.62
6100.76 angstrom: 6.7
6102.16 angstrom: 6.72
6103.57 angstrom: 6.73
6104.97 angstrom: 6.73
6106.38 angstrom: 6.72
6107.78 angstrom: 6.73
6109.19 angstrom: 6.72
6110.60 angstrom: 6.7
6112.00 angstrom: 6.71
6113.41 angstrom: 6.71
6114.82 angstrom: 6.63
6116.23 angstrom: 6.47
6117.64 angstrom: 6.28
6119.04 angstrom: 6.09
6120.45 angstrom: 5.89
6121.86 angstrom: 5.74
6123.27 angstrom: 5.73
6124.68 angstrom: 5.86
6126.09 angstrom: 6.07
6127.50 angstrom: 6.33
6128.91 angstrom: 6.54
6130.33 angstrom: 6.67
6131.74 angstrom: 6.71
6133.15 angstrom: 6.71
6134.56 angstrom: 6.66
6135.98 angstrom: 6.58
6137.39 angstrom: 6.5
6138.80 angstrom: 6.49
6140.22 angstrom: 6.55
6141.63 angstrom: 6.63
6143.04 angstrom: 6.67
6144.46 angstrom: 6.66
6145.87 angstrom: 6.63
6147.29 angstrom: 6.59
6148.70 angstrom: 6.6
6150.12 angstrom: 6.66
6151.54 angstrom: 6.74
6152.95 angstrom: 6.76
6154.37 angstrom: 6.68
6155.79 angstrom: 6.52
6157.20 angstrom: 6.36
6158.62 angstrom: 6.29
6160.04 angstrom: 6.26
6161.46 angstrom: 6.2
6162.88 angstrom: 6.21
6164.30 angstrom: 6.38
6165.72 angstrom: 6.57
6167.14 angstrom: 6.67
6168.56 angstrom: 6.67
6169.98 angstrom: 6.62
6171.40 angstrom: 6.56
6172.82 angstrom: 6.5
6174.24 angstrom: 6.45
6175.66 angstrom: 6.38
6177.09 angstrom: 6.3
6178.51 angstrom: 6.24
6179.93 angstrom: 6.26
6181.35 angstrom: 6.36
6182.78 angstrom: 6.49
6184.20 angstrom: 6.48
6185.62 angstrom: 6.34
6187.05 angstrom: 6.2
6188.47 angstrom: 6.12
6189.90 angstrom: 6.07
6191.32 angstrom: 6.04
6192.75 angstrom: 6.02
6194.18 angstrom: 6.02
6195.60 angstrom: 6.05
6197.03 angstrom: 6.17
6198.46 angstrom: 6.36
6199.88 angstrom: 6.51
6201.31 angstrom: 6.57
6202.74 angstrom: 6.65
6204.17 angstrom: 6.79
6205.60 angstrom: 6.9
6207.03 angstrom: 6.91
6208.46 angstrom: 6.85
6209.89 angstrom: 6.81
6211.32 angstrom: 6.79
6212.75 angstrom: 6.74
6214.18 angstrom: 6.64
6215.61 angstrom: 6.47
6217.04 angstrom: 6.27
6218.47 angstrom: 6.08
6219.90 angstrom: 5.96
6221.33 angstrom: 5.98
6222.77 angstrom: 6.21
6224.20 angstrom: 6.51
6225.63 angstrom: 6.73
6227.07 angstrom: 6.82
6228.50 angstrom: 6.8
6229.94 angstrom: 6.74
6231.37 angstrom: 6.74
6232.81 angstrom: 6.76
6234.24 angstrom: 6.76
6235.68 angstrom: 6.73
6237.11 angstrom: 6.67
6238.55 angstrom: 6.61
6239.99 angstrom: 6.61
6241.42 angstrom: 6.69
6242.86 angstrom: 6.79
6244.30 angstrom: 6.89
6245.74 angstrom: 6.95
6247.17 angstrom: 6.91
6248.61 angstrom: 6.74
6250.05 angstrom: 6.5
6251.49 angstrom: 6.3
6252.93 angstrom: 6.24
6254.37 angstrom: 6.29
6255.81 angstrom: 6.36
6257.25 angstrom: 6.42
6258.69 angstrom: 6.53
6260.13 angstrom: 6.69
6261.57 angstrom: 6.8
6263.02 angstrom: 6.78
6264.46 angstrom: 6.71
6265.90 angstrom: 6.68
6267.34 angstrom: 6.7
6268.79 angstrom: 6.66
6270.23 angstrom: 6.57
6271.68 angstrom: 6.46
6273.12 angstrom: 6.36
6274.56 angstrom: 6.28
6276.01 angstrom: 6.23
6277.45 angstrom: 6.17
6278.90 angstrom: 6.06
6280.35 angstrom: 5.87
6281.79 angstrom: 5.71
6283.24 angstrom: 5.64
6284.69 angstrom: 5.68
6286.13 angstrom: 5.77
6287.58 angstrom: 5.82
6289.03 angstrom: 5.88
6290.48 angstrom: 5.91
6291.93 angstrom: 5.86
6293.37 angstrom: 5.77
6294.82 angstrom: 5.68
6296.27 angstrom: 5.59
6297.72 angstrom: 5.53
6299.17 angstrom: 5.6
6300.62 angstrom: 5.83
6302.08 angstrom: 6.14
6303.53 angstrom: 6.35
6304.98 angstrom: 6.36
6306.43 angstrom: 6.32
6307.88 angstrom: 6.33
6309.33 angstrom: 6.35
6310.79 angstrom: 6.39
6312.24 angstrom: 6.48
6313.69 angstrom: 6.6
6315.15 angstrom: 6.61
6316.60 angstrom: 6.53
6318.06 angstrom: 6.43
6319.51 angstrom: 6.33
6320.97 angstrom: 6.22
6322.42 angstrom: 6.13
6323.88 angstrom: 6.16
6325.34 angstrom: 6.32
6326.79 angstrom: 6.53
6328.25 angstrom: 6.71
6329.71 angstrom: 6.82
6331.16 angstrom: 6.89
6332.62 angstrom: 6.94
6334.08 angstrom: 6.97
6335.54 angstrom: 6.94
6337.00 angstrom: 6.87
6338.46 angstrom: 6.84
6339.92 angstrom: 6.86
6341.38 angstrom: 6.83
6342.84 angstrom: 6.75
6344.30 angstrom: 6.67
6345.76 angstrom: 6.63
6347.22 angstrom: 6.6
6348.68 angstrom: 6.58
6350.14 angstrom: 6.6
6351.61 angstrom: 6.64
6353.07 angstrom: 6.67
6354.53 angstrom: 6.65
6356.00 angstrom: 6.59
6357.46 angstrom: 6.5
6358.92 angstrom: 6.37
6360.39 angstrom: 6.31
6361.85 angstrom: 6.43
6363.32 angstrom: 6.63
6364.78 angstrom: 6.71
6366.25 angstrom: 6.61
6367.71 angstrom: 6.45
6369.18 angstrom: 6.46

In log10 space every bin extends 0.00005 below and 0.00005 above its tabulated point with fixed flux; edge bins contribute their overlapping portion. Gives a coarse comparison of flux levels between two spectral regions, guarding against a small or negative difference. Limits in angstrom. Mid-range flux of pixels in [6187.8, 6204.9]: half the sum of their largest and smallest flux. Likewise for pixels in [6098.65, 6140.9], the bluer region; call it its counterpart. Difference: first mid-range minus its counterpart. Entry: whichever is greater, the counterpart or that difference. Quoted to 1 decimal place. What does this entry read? 6.2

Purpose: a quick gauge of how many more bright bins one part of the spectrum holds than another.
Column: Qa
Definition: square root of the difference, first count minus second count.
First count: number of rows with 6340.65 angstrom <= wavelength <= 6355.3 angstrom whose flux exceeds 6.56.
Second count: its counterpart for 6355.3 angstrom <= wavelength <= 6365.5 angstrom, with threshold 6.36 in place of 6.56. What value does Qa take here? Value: 2.0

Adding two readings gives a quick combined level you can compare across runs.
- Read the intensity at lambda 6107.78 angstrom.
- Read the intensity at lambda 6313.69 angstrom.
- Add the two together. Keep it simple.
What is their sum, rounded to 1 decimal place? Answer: 13.3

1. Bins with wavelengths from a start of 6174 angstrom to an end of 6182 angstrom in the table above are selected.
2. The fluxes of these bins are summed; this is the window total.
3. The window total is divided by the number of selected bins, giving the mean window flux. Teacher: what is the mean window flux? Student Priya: 6.33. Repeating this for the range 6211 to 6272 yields 6.59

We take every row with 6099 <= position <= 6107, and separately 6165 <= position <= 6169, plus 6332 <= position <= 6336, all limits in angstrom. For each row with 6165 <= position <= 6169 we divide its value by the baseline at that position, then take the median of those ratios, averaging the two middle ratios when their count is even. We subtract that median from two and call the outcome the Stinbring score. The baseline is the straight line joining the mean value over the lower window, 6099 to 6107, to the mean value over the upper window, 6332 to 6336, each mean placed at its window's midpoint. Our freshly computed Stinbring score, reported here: 1.02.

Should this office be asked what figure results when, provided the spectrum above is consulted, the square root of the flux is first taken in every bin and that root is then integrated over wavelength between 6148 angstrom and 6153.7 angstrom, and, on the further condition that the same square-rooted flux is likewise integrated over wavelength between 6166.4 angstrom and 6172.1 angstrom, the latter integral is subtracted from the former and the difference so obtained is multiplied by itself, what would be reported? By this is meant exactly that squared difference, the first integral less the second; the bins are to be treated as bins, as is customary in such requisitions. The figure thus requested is 0.00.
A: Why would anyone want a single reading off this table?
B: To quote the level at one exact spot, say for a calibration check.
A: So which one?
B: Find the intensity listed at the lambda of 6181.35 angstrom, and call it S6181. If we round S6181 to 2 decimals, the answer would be 6.36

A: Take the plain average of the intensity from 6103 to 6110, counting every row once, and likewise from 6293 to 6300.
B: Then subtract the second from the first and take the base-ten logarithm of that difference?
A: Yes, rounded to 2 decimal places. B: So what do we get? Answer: 0.04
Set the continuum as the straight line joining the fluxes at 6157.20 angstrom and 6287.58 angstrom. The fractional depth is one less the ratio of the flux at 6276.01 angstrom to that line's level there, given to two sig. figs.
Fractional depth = -0.062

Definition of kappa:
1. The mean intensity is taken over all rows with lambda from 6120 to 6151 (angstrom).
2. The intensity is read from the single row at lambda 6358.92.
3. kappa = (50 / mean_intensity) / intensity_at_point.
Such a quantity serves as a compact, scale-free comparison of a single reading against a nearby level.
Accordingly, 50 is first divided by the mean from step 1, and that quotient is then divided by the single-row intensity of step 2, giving 1.22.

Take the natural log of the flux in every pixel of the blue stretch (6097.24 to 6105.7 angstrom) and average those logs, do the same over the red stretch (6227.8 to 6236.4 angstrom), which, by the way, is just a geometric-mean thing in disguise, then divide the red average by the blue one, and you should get 1.01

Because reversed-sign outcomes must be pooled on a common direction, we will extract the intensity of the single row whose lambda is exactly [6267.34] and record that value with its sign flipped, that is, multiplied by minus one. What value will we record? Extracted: -6.70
